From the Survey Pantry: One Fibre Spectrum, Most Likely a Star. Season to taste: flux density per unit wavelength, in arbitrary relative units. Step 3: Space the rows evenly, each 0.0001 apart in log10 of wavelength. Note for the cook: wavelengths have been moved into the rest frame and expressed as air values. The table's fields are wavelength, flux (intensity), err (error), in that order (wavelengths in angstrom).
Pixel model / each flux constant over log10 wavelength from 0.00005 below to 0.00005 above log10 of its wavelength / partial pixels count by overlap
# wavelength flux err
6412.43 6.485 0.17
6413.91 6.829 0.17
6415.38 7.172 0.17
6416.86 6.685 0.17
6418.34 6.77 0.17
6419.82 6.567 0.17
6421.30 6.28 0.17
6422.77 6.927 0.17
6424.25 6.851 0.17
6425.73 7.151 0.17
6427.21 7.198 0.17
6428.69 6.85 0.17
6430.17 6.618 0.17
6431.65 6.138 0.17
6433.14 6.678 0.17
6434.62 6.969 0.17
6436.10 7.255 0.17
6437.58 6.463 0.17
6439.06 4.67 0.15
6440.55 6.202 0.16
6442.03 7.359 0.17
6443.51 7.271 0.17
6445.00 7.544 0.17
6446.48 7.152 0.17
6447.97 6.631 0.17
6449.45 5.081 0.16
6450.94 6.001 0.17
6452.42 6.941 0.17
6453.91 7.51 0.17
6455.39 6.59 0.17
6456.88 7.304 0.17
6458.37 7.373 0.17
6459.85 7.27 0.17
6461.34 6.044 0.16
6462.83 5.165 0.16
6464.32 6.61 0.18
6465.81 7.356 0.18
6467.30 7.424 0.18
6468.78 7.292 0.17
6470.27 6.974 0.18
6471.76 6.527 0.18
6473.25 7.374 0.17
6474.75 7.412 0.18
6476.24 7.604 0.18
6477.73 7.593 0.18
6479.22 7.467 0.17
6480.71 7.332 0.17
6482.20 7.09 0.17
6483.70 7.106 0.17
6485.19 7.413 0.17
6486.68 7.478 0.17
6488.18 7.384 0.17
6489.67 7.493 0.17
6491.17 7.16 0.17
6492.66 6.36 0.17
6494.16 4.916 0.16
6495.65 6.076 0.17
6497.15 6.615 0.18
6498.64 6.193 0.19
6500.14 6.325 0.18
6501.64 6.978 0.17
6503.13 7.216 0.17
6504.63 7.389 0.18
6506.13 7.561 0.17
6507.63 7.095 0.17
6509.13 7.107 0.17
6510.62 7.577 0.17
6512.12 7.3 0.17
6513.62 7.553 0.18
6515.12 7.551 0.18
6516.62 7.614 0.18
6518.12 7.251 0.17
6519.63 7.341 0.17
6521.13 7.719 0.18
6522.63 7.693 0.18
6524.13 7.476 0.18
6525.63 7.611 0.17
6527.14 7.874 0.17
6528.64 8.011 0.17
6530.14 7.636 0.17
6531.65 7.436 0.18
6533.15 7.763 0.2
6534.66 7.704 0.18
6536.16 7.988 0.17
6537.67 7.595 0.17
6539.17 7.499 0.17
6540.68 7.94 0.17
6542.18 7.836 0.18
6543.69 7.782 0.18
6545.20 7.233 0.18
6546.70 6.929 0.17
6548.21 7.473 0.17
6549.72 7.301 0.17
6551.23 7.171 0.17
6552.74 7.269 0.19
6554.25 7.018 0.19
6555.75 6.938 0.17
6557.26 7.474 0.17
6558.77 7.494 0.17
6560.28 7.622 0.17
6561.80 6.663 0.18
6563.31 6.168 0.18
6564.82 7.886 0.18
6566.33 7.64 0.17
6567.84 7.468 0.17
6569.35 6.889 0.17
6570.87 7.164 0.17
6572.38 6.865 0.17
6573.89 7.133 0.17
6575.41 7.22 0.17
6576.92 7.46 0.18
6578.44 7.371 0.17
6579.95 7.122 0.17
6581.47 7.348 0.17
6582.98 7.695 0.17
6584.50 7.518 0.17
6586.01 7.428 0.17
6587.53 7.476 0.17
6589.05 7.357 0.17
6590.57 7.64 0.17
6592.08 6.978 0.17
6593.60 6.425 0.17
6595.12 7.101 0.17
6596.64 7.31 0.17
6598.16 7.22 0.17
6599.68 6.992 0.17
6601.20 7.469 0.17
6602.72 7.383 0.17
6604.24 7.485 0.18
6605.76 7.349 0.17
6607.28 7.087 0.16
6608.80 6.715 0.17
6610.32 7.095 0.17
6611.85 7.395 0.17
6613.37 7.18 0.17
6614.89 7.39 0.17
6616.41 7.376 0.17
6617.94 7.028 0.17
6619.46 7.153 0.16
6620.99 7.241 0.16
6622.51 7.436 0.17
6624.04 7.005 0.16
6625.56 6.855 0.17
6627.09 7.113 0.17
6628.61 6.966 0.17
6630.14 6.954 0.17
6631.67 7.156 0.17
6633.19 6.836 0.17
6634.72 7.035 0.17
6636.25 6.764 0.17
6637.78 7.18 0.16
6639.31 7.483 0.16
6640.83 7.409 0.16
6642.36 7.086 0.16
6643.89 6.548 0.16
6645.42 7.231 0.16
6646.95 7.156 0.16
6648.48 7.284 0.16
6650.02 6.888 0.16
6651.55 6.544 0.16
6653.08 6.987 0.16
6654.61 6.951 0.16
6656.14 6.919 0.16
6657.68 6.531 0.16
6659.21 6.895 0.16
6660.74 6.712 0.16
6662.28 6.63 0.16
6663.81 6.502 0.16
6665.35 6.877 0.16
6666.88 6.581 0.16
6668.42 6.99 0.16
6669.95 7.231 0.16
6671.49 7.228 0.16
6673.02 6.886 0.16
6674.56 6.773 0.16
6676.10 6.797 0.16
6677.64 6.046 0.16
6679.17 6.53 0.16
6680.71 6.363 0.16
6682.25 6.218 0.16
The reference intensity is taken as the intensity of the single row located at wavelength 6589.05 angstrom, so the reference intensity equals 7.357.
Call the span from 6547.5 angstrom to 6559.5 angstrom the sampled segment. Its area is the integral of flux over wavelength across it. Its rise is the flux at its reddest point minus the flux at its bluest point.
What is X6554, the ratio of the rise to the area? 0.000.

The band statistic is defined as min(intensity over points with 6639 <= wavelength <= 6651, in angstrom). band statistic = 6.548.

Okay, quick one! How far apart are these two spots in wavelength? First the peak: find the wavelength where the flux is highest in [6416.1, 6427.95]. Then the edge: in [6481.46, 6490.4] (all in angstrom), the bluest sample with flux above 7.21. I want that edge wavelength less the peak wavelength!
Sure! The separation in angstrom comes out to 58.0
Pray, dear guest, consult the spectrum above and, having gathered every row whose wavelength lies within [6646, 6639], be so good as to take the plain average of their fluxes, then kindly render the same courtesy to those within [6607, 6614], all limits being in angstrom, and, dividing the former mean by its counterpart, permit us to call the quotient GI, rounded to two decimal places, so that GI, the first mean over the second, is 1.01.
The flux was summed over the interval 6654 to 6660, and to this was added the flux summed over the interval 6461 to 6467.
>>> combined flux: 52.5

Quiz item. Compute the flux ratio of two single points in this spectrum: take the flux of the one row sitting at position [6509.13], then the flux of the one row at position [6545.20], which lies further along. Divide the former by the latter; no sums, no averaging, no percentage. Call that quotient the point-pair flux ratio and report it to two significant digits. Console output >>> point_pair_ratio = 0.98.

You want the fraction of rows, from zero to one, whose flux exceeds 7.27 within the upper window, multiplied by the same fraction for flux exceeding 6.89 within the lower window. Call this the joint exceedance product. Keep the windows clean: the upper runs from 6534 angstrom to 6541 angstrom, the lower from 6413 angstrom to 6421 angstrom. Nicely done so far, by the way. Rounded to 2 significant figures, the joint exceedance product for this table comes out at 0.20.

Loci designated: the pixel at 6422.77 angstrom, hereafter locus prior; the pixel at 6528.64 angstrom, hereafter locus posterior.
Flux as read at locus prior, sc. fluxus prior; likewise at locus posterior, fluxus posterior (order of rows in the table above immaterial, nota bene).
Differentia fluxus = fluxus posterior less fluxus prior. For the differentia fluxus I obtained 1.08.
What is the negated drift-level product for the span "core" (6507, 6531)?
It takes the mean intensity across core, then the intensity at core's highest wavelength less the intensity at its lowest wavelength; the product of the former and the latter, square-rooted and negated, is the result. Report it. -2.0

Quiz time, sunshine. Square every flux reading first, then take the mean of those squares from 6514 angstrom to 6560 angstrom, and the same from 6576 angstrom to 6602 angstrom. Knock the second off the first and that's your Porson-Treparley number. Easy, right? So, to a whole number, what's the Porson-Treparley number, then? 3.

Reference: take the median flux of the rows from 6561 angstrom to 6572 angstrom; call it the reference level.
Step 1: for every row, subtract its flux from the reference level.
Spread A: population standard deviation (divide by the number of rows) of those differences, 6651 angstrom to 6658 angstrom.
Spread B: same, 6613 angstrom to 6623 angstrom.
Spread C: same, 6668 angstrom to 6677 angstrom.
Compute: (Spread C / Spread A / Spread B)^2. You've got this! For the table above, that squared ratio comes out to 44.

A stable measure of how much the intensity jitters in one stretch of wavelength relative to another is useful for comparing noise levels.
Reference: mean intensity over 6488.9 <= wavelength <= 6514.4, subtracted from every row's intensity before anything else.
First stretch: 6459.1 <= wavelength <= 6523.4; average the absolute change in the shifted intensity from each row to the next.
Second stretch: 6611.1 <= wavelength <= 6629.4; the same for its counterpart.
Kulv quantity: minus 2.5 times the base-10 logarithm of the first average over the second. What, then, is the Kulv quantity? -0.70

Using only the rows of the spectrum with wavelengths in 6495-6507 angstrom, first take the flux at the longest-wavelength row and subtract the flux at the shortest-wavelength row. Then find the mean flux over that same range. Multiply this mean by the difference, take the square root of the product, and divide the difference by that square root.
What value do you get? 0.47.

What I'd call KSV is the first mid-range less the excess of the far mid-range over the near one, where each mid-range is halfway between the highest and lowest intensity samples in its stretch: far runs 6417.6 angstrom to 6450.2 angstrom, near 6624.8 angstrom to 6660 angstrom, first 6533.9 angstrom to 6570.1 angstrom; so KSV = 7.98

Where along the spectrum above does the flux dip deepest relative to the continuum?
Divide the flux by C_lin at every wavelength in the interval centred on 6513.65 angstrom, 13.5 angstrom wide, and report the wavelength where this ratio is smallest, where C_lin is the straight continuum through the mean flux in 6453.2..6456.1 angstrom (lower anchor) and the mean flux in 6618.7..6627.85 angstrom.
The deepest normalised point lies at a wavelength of 6507.63 angstrom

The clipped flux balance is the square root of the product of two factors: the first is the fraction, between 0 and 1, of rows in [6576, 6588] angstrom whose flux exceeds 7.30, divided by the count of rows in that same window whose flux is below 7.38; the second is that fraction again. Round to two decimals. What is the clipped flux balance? 0.51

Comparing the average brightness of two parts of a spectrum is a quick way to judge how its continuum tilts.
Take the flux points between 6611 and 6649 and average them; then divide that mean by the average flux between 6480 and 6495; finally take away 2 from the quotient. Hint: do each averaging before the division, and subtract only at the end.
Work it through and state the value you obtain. -0.977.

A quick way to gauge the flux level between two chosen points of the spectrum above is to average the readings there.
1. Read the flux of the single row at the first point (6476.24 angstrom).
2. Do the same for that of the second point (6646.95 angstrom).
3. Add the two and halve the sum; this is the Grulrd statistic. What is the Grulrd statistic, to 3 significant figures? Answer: 7.38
